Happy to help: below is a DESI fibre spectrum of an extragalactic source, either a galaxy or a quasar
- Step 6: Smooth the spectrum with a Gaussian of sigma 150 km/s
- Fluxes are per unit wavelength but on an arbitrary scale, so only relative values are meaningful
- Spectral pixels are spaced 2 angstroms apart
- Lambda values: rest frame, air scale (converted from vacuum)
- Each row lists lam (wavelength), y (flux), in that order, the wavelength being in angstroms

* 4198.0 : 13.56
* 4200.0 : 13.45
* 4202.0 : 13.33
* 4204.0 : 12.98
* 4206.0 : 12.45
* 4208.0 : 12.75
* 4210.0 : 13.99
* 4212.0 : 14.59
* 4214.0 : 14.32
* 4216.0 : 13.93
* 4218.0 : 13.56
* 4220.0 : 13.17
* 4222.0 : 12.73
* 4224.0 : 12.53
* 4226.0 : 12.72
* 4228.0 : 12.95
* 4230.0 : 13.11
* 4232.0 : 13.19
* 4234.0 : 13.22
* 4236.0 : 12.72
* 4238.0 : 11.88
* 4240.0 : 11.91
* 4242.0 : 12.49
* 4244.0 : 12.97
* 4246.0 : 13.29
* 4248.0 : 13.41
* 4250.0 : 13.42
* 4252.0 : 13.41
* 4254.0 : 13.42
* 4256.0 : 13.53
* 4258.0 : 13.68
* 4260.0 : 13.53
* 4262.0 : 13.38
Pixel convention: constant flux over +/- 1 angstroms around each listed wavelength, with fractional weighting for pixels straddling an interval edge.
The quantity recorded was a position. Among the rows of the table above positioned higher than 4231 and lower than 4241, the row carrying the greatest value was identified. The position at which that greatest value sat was 4234.0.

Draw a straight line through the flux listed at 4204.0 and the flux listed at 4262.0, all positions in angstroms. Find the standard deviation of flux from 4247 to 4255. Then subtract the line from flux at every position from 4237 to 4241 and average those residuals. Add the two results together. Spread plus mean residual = -1.3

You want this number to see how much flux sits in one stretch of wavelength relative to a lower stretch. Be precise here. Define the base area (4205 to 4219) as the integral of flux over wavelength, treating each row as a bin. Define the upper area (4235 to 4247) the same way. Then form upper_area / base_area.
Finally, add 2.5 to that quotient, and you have 3.3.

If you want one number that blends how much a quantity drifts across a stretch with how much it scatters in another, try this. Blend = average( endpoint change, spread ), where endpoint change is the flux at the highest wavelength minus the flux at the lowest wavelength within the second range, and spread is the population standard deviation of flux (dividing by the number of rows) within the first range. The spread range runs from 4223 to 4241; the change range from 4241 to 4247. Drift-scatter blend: 0.6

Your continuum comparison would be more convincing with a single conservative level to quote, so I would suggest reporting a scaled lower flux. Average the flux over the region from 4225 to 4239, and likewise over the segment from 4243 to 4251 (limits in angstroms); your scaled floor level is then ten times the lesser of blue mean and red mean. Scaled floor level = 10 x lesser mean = 128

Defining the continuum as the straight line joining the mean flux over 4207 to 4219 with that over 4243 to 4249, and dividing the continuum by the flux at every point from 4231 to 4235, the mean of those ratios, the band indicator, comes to 1.02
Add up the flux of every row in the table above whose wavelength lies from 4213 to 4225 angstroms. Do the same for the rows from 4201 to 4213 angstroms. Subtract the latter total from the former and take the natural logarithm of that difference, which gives -1.9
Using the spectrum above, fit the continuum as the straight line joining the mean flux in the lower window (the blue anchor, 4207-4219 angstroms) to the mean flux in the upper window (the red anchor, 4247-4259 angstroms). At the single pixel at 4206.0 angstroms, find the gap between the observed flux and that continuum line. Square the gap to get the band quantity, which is 2.2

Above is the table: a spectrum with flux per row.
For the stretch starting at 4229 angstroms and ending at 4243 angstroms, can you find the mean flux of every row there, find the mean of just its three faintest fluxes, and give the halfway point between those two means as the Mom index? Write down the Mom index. 12.4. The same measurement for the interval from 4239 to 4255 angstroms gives 12.7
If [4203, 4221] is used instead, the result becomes 13.1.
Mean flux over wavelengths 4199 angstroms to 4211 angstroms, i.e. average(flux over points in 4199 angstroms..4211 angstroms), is 13.2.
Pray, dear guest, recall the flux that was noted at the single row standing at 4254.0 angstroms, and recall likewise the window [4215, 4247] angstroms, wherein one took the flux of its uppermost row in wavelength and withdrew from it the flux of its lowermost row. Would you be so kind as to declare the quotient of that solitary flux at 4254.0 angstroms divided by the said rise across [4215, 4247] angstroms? -21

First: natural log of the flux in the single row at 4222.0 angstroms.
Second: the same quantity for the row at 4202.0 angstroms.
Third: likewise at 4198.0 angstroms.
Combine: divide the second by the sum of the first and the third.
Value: 0.503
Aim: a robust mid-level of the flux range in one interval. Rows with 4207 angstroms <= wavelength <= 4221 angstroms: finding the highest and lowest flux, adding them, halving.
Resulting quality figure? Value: 13.7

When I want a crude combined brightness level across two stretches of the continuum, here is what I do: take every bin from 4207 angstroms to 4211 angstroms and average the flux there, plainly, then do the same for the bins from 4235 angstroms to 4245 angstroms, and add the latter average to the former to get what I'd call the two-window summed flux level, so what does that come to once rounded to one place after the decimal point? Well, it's 25.8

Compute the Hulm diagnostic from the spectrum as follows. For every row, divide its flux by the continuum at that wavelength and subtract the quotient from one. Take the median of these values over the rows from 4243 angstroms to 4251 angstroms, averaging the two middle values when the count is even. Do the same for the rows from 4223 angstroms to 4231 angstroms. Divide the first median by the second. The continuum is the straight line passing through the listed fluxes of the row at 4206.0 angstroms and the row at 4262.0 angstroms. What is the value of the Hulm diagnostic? 5.6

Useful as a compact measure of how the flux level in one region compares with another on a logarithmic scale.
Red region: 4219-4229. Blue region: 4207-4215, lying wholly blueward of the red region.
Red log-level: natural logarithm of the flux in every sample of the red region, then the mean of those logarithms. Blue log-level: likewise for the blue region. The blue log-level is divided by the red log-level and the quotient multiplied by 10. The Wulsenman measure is 10.32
